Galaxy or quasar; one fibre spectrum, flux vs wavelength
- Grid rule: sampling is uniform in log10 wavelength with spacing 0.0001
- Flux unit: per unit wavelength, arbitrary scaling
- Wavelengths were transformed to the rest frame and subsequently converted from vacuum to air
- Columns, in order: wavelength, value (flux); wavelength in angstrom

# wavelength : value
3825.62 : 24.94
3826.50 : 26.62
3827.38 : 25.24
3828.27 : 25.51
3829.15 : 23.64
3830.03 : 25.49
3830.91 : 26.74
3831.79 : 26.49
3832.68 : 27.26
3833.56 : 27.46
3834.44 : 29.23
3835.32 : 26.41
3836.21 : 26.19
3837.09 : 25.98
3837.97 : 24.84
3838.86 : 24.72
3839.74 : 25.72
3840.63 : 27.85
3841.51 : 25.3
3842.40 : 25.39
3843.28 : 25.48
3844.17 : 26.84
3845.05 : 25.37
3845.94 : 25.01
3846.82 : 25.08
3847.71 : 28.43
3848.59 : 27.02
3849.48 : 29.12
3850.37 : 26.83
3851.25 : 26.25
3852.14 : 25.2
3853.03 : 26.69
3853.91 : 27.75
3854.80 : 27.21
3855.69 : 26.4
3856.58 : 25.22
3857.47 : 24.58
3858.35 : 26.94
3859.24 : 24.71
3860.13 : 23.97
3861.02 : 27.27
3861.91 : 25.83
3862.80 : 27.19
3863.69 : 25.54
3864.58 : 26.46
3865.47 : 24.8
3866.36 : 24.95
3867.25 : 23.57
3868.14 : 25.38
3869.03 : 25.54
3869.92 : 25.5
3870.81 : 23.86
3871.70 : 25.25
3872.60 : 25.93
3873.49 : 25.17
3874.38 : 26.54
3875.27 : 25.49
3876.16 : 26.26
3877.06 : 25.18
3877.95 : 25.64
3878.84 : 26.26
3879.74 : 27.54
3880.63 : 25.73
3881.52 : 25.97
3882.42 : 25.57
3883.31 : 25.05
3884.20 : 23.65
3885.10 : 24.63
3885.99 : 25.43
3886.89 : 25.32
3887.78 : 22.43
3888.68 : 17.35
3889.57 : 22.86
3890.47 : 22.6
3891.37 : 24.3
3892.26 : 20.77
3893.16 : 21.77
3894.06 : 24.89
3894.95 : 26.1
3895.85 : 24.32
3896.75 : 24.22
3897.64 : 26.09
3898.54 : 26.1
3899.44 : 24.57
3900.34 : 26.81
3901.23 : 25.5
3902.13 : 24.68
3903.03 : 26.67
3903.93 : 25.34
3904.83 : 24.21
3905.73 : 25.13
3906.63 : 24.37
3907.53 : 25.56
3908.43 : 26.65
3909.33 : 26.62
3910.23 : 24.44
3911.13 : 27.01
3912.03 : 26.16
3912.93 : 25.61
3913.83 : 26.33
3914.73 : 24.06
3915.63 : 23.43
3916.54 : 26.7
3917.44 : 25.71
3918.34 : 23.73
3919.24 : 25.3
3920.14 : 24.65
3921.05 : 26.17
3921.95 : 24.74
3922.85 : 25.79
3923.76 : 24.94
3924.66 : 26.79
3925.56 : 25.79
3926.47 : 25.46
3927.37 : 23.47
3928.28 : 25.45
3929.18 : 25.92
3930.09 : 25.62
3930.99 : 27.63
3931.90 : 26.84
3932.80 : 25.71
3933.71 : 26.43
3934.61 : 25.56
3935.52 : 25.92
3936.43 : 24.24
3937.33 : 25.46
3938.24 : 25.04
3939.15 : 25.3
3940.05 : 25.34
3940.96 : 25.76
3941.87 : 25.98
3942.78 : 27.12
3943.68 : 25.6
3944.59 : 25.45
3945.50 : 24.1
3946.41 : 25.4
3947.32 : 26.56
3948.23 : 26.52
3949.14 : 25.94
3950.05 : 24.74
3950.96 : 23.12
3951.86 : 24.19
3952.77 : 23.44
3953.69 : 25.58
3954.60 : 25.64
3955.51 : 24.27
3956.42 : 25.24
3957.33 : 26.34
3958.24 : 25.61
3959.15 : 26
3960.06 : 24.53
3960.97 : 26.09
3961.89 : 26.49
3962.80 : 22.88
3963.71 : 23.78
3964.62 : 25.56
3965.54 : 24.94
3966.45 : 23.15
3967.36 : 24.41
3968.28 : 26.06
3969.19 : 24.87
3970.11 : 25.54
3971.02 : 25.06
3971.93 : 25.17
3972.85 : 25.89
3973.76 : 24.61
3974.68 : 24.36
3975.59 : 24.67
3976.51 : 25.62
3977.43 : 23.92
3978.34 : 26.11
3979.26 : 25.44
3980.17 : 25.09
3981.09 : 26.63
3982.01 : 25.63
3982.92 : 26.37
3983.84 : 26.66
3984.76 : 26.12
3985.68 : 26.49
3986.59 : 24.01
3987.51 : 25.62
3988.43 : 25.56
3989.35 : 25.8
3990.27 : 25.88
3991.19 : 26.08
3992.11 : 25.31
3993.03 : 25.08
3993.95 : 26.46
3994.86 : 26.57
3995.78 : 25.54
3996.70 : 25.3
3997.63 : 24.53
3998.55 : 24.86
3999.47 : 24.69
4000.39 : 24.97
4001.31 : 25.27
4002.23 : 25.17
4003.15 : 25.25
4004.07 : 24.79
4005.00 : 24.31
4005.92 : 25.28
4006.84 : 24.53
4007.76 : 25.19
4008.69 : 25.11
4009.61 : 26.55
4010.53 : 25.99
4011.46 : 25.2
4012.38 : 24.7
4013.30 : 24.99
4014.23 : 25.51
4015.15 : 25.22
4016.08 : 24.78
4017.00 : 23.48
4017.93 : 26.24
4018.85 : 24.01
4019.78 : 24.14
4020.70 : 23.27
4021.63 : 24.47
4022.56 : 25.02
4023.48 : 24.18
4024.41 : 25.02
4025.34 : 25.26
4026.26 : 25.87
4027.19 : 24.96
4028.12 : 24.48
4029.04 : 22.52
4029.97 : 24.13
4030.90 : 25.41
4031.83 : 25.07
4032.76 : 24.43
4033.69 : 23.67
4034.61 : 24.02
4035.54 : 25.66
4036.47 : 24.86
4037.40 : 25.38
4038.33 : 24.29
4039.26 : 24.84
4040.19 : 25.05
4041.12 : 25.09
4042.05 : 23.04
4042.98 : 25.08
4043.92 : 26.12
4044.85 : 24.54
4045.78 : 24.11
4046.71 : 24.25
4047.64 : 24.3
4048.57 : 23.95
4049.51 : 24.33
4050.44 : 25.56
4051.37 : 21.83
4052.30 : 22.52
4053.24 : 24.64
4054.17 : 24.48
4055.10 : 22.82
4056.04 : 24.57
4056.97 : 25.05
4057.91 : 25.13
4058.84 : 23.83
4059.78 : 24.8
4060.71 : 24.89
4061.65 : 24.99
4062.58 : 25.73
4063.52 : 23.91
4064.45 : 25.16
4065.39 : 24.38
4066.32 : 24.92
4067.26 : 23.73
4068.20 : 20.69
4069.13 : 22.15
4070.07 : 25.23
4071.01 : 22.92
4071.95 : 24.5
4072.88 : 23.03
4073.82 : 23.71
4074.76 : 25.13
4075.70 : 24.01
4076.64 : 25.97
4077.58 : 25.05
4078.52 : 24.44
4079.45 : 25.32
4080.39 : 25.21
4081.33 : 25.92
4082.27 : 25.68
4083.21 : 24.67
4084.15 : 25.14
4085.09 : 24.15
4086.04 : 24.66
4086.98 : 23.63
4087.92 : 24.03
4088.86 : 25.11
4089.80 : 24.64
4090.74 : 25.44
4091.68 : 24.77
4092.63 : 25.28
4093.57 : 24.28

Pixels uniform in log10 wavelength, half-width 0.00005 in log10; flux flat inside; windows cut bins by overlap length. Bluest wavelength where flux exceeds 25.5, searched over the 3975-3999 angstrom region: 3976.51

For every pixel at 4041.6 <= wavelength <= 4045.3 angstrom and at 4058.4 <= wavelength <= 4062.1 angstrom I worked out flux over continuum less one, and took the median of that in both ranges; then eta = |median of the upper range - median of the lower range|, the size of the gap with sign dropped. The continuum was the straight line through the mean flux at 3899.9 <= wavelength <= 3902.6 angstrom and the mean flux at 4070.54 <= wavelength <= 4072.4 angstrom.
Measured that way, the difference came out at 0.010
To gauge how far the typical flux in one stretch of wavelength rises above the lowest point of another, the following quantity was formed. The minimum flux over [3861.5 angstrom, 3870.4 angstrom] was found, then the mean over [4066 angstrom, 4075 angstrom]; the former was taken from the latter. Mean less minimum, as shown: 0.0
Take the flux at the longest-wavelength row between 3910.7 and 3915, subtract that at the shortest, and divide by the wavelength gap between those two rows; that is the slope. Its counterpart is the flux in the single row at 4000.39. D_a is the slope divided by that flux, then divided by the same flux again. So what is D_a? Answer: -0.0013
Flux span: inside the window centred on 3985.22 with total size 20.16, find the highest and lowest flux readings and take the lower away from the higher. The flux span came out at 2.7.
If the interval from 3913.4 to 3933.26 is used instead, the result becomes 4.2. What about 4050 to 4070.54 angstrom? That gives 5.0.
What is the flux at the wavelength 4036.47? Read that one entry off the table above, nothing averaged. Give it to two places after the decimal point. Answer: 24.86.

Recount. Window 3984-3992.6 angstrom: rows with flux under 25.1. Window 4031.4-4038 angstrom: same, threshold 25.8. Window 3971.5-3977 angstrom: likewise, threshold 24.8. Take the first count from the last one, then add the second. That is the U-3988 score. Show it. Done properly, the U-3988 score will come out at 9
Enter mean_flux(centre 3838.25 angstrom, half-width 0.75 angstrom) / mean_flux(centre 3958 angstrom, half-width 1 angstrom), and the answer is 0.95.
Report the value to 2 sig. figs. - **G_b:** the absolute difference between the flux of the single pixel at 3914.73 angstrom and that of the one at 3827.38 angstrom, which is 1.2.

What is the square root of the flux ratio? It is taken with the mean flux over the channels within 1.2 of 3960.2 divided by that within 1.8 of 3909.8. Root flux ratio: 0.99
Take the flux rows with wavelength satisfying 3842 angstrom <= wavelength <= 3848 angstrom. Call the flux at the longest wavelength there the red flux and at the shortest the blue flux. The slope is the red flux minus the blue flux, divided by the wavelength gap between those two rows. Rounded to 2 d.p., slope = 0.57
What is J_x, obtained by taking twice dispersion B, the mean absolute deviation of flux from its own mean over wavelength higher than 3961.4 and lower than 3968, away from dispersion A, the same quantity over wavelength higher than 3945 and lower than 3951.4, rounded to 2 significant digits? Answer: -1.0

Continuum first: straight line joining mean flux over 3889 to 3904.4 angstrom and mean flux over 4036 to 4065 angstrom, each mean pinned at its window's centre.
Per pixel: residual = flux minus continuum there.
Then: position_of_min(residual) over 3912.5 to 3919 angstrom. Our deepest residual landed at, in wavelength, 3915.63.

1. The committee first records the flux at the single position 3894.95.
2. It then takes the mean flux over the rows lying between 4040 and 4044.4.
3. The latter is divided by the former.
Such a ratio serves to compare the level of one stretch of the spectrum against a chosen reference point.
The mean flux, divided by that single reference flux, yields 0.95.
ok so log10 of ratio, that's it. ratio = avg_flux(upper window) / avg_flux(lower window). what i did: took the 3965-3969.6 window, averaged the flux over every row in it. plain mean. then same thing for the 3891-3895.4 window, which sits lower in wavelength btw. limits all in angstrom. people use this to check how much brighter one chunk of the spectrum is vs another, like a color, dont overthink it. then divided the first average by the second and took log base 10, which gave 0.020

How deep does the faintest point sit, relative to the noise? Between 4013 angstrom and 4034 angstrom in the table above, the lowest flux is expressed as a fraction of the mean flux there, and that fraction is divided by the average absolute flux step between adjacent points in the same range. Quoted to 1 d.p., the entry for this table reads 1.0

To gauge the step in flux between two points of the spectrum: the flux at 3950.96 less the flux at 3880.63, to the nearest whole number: -3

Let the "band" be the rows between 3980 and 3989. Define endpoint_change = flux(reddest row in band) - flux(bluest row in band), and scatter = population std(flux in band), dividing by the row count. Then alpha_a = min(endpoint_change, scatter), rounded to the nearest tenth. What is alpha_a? 0.5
